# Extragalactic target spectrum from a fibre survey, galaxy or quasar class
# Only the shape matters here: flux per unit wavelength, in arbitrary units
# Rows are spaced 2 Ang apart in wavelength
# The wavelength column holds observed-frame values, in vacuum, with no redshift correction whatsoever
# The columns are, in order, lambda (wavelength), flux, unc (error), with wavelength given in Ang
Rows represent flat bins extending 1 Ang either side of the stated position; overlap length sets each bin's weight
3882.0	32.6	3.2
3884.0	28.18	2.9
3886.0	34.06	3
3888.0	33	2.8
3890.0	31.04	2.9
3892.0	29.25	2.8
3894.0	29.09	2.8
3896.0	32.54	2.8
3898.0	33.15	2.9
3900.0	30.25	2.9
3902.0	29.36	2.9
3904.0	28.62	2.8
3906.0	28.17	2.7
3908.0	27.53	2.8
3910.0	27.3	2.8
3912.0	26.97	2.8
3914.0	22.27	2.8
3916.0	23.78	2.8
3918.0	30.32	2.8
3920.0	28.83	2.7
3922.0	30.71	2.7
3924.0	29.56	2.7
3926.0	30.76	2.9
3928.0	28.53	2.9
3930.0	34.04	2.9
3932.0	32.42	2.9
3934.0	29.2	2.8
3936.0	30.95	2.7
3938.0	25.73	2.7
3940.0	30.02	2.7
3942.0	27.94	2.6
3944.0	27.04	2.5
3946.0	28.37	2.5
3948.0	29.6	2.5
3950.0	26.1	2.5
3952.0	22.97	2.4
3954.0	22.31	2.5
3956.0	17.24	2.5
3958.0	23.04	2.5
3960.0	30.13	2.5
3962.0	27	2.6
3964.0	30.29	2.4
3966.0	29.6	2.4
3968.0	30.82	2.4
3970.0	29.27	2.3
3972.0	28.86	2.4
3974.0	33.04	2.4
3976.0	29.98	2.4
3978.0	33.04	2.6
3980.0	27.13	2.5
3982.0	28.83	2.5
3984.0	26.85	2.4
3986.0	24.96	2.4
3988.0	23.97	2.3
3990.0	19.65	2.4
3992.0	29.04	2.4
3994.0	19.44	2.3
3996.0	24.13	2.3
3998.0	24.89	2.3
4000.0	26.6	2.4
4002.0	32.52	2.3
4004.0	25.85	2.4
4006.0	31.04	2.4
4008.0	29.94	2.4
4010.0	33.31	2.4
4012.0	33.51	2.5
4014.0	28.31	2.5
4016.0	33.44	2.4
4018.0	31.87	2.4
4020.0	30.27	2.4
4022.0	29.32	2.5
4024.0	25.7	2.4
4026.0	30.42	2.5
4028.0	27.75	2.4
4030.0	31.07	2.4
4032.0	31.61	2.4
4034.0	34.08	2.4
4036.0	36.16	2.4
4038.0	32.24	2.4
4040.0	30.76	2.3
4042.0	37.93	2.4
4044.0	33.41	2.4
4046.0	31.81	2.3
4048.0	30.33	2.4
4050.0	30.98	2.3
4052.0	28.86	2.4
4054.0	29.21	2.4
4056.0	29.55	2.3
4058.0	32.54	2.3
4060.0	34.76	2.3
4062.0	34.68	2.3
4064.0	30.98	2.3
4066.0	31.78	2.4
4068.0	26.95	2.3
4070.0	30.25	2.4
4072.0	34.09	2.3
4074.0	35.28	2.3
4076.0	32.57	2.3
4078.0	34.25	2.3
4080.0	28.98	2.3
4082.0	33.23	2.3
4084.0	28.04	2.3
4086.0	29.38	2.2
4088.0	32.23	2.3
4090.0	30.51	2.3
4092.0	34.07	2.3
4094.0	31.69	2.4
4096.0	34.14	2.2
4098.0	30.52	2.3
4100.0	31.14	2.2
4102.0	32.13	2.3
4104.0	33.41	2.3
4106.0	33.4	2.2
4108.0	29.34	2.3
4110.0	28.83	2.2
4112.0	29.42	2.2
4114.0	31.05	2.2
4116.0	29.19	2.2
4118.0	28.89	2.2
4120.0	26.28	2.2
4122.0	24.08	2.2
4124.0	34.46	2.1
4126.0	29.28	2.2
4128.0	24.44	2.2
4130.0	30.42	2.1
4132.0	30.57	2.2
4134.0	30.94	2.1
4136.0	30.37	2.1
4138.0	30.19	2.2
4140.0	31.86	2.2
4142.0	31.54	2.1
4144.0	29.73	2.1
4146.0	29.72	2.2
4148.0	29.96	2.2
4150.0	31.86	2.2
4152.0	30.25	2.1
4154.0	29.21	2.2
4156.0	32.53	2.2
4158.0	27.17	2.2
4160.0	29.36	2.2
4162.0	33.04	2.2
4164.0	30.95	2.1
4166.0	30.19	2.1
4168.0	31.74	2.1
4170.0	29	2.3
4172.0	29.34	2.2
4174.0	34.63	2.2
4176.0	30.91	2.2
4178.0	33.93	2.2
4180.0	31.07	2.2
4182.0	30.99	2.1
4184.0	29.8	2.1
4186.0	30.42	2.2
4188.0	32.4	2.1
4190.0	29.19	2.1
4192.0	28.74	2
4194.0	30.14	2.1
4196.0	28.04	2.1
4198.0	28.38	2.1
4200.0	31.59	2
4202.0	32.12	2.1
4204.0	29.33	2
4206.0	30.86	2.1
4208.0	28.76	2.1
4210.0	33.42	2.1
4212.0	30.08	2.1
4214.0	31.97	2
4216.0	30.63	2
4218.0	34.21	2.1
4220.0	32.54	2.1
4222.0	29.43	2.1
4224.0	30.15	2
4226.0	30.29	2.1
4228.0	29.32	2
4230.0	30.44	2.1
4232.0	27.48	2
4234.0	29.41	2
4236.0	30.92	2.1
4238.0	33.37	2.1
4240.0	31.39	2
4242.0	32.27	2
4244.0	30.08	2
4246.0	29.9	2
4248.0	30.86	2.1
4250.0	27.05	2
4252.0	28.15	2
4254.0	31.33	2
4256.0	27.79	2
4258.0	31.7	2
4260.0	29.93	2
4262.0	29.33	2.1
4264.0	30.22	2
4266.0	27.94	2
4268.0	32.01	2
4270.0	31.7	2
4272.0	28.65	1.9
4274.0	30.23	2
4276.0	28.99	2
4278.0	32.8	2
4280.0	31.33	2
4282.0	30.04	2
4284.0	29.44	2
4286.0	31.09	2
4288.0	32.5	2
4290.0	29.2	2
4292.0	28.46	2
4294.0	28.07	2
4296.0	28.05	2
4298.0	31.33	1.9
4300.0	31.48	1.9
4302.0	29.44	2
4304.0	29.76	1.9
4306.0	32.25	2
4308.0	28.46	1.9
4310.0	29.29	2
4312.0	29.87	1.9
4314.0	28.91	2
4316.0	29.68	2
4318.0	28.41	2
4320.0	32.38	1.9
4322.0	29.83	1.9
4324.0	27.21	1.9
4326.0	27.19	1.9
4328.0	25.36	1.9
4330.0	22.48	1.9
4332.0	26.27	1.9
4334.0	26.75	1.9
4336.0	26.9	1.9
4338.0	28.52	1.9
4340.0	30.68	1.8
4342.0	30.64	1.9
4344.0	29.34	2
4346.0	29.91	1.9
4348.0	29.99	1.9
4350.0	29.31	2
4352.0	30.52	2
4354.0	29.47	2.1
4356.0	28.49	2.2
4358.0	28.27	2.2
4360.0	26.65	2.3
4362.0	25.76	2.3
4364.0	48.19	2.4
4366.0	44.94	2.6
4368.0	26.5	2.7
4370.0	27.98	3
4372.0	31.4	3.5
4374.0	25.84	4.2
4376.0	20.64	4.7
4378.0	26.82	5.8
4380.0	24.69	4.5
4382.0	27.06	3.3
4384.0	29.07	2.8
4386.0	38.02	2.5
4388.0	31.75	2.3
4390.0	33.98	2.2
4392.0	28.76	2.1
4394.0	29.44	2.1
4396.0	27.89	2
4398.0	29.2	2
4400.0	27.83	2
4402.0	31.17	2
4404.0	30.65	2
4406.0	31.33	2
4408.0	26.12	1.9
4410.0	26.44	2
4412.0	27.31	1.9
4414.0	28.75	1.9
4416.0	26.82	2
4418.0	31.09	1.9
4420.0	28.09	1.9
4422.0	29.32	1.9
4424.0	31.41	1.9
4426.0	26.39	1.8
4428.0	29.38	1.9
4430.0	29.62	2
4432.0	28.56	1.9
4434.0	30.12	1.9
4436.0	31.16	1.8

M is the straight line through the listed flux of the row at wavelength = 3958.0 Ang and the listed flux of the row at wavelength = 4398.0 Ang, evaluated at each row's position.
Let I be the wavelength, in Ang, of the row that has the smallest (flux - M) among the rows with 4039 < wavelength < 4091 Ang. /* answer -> 4068.0 Ang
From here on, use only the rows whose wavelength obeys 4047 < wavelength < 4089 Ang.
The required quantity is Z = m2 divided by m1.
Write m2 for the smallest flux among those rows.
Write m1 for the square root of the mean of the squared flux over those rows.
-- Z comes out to 0.86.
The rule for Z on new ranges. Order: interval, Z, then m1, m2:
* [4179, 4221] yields 0.91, 30.7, 28.04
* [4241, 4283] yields 0.90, 30.2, 27.05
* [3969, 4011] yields 0.69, 28.0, 19.44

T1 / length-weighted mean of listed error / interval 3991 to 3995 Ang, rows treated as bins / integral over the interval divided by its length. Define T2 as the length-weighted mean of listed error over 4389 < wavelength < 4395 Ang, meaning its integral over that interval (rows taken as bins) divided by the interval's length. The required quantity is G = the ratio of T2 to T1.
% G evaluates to 0.9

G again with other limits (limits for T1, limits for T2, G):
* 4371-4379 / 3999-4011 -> 0.5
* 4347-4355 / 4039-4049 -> 1.2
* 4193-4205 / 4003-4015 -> 1.2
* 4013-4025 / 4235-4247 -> 0.8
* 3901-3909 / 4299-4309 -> 0.7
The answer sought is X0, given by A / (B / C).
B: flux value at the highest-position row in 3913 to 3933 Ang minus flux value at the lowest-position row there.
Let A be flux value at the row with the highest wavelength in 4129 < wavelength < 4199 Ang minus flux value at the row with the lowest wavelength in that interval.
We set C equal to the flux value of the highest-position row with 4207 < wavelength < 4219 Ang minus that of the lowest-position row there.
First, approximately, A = -2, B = 10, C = 5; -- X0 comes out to -1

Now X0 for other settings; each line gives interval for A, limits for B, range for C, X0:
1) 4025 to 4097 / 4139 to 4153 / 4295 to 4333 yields 4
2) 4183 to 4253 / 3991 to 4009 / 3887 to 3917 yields 17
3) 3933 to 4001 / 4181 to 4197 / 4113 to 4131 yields -1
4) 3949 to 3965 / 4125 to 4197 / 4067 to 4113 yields -8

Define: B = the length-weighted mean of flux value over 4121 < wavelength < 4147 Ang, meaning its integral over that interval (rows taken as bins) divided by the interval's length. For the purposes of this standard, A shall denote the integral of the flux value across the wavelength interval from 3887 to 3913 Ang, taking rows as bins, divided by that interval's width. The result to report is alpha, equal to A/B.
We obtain 1.00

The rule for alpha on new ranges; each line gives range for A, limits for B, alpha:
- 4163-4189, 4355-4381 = 1.05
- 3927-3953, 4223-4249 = 0.94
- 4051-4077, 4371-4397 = 1.10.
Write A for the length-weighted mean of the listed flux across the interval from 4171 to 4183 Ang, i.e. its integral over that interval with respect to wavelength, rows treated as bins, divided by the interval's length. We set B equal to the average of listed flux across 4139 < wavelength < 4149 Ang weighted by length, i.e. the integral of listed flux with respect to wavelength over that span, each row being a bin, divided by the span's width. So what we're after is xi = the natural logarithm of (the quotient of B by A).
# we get -0.04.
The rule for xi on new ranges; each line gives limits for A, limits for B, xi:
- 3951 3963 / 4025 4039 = 0.29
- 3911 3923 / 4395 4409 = 0.07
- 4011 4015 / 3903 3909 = -0.10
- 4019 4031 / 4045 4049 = 0.07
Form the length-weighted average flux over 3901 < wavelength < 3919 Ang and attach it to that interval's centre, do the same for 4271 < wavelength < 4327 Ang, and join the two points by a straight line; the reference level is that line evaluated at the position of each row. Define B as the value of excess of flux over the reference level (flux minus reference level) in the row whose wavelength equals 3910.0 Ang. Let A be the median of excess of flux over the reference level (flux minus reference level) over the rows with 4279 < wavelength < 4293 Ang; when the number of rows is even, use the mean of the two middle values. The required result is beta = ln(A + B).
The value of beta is -0.7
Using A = 0.36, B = 0.2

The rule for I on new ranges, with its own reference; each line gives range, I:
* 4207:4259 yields 4250.0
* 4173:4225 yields 4196.0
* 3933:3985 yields 3956.0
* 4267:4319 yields 4296.0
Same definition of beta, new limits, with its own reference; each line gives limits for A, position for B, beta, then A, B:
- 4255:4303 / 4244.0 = 0.0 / 0.38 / 0.7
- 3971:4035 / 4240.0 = 1.2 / 1.37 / 2.0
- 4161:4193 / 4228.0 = 0.7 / 1.97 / 0.0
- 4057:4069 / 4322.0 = 1.3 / 3.98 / -0.1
